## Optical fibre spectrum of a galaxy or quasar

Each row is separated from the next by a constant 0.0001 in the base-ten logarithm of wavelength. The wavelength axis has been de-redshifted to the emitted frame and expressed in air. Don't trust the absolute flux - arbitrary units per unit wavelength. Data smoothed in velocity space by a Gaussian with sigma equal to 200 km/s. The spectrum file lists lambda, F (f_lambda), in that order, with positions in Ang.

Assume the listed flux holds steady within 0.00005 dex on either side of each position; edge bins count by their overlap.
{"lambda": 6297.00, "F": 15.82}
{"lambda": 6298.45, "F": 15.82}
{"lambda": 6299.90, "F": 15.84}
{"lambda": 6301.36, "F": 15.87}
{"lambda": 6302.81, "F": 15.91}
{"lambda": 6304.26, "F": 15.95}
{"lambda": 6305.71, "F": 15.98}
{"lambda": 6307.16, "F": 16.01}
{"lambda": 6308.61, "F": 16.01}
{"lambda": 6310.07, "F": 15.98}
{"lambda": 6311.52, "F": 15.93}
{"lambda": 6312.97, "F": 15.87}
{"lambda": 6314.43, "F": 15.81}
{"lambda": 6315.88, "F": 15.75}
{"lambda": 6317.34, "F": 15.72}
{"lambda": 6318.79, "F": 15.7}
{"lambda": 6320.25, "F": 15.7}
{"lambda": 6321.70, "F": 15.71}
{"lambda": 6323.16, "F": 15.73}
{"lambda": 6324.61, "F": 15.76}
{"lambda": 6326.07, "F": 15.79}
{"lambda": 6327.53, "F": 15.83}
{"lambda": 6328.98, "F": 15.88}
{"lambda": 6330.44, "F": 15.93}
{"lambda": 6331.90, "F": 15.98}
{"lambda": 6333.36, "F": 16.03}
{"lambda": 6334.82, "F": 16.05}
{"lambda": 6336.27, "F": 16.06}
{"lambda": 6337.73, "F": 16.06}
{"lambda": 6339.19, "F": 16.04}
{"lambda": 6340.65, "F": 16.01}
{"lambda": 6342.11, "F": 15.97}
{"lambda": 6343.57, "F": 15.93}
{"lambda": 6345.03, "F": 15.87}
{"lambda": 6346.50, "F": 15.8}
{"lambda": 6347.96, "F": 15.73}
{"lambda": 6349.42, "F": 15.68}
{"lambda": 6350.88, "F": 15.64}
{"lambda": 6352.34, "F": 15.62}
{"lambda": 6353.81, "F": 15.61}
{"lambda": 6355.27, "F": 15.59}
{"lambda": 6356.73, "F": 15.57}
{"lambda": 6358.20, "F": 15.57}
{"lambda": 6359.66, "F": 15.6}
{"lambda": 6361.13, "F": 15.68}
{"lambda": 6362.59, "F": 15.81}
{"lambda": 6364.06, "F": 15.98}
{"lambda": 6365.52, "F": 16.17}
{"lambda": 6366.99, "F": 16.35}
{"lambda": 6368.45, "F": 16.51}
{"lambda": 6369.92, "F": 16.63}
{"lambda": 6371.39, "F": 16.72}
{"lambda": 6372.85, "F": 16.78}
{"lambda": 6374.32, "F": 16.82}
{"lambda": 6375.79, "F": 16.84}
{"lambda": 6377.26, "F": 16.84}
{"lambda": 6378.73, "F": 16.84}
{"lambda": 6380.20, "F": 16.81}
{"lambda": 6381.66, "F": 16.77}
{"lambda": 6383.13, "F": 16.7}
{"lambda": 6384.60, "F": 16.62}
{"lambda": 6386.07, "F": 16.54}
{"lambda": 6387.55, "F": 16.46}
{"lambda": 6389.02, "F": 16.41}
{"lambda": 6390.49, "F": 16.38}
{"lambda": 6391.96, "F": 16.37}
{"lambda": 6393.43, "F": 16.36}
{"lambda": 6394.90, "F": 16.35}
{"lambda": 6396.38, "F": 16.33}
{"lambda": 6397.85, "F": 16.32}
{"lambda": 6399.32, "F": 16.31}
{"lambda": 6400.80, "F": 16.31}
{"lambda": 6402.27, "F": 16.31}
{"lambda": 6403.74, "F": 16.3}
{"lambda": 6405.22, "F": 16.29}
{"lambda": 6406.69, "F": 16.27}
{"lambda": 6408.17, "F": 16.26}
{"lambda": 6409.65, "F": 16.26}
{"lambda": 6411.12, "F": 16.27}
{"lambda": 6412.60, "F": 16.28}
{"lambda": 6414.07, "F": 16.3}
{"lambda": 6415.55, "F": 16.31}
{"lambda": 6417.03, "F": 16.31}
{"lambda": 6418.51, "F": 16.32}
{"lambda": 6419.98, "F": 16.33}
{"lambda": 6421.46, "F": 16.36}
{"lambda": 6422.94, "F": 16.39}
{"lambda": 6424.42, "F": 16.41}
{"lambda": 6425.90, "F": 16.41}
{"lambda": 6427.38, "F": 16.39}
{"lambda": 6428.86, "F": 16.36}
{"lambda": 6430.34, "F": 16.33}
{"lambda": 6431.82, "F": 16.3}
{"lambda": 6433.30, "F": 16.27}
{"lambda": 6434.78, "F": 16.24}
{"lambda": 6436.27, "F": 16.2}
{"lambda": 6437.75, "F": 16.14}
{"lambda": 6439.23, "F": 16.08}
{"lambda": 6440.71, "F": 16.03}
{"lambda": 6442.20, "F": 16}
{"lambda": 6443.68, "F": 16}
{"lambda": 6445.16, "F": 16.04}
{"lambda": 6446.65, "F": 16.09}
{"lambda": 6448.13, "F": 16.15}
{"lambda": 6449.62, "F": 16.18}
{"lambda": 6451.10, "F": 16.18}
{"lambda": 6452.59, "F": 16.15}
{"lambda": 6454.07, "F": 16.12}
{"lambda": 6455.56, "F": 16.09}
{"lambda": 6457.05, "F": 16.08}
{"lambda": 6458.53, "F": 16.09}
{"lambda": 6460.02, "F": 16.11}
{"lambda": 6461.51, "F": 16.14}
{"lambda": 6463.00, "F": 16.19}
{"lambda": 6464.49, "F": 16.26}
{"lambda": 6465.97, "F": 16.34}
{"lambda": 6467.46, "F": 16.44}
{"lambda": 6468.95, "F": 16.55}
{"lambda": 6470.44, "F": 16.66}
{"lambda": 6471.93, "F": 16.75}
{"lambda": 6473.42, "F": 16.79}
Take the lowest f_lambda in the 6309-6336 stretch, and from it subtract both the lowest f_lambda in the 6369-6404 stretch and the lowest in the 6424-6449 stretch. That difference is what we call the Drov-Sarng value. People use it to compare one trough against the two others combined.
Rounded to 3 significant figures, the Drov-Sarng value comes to -16.6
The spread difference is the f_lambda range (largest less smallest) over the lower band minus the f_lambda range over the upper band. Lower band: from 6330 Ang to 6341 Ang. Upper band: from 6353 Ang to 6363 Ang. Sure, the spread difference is -0.1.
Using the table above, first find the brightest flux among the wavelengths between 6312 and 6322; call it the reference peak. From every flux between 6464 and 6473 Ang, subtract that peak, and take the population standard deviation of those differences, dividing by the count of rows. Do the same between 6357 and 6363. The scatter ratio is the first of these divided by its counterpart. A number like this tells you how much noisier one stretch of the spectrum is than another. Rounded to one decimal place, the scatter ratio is 1.9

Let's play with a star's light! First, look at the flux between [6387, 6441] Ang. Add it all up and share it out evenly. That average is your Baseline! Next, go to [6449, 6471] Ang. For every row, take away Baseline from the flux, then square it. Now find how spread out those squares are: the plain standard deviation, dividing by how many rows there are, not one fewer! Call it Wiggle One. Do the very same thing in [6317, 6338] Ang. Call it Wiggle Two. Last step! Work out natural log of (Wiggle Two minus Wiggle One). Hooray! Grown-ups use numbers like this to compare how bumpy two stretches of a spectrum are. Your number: -2.4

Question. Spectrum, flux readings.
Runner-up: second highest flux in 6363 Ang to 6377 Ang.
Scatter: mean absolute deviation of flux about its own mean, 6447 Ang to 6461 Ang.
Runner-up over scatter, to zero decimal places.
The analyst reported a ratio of 508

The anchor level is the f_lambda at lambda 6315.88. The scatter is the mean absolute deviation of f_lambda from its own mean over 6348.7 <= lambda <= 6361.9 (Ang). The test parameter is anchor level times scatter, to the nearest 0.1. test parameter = 0.5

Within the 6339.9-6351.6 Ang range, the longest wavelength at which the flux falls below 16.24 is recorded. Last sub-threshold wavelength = 6350.88 Ang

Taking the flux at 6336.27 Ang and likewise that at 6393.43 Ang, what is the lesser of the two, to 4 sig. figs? 16.06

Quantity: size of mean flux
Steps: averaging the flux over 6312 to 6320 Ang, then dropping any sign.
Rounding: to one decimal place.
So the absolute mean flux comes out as 15.8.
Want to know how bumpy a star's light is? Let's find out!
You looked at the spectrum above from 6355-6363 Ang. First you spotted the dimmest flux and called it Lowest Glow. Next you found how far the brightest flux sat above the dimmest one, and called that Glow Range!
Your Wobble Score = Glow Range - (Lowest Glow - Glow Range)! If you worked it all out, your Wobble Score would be -15.1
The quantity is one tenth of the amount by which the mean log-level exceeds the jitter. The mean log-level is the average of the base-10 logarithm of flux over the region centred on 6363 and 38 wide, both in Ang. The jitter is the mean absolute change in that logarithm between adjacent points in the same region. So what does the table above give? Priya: 0.121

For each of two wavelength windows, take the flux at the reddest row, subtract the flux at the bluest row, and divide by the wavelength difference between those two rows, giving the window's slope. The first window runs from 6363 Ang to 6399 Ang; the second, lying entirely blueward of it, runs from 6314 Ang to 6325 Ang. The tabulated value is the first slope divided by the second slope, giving -2.0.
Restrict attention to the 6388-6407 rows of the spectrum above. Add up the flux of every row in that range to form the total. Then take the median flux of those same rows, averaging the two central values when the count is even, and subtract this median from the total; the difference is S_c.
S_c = 196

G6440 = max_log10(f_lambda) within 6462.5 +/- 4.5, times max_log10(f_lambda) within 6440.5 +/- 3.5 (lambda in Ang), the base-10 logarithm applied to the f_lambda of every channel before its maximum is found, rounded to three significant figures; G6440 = 1.47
